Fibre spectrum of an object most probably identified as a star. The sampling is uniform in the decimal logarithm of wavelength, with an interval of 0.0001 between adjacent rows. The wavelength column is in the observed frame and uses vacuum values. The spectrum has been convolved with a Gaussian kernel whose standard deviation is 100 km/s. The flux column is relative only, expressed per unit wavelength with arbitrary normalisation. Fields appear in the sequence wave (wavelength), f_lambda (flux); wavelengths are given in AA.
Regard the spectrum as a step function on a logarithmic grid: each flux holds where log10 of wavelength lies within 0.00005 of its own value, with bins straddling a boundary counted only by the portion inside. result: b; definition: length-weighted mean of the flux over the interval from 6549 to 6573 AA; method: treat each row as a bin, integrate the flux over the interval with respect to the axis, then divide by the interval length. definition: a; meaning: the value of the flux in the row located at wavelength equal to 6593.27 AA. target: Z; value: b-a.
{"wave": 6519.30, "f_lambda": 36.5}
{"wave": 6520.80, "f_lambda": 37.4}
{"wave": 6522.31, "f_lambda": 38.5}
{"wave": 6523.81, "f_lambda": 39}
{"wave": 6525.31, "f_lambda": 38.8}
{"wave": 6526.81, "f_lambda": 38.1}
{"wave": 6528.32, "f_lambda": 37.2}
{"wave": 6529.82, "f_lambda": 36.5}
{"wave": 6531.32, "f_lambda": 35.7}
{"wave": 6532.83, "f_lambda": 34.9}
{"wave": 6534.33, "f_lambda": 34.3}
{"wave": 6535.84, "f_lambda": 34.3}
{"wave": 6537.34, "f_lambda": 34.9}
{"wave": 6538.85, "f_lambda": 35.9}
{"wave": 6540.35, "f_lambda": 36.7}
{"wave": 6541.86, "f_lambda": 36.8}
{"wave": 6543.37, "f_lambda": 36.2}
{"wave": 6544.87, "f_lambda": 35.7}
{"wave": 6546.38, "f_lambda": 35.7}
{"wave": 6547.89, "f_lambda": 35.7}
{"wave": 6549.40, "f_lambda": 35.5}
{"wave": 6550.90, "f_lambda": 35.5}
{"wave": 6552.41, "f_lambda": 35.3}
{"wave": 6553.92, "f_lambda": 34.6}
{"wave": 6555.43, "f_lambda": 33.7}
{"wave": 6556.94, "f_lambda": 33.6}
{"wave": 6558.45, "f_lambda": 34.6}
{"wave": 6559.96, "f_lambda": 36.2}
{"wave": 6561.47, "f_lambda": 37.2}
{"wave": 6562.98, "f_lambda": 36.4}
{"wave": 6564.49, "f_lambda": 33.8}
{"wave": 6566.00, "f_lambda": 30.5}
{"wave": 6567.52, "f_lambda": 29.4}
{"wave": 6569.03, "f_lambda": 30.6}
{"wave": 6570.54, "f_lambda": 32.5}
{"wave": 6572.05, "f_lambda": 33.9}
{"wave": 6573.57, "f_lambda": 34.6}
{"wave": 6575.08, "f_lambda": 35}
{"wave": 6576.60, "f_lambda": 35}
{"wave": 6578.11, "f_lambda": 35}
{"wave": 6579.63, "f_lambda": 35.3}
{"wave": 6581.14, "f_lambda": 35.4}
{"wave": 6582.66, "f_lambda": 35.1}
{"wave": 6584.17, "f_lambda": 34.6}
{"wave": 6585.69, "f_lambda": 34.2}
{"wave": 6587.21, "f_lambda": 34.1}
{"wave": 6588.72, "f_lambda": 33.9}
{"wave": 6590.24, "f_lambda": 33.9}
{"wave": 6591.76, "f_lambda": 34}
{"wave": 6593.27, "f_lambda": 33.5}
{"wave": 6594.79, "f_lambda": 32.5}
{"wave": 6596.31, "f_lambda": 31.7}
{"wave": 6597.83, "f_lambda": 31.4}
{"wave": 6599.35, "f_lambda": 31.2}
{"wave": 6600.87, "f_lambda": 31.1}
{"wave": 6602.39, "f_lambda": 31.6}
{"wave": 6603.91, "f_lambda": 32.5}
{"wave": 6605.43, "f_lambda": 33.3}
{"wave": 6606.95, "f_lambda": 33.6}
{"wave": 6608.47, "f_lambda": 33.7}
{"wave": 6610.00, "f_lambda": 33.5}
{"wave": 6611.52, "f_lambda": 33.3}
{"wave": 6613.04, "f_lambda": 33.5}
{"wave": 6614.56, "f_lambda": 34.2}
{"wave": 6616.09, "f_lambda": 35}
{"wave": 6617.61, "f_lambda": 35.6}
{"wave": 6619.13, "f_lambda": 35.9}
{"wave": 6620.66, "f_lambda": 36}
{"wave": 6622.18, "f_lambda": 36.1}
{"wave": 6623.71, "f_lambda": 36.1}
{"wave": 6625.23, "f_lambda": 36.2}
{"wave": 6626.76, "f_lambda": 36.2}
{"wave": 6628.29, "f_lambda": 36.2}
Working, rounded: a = 33.5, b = 33.9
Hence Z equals 0.4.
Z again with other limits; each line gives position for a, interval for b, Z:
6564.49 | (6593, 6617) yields -1.0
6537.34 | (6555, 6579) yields -1.0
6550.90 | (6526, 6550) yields 0.4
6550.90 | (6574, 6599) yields -1.5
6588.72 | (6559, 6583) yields 0.2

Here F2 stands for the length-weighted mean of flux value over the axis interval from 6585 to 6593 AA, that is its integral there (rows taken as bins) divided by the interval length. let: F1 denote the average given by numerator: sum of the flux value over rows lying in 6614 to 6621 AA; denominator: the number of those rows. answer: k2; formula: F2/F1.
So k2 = 0.96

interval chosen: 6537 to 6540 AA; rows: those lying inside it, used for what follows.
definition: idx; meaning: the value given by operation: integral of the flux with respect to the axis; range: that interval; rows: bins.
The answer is 107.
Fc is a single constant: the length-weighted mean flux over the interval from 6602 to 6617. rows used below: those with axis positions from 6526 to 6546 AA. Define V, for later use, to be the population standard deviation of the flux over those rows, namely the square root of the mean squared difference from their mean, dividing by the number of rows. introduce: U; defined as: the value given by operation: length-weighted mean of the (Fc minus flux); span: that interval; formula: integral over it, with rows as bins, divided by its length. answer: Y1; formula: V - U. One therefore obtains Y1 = 3.6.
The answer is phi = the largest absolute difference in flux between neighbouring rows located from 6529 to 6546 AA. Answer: 1.00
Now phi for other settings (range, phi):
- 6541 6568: 3.30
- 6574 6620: 1.00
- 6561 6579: 3.30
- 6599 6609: 0.90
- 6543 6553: 0.50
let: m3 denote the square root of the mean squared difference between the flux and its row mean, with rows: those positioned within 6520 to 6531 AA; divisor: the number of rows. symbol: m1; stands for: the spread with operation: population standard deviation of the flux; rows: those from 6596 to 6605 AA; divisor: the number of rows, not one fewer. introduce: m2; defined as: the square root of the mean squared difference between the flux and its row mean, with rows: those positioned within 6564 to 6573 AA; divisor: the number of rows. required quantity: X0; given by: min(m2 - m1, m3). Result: 0.9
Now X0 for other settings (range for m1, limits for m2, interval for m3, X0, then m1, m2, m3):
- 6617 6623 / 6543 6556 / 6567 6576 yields 0.5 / 0.2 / 0.7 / 2.07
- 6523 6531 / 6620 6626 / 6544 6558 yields -0.9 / 0.9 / 0.1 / 0.81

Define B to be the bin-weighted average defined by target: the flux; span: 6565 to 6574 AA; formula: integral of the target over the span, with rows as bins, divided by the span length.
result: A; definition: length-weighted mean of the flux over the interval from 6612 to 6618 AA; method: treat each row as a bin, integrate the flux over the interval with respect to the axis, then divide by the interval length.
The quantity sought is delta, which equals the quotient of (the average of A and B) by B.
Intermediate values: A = 34.5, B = 31.9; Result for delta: 1.04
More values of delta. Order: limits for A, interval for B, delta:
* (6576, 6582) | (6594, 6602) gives 1.06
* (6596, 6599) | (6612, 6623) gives 0.95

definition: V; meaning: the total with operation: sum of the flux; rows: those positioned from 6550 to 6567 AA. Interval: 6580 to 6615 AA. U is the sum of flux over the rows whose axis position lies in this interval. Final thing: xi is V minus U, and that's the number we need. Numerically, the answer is -384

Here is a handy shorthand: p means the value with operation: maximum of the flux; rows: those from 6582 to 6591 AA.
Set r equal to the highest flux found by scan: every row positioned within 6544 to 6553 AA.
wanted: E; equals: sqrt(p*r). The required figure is 35.4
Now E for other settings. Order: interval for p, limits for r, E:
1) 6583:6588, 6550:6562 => 35.9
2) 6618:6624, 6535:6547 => 36.4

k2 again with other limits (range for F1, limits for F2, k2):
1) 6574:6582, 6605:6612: 0.95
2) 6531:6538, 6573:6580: 1.00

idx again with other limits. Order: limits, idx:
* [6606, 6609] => 101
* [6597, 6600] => 94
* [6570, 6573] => 100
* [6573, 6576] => 104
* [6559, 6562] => 110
